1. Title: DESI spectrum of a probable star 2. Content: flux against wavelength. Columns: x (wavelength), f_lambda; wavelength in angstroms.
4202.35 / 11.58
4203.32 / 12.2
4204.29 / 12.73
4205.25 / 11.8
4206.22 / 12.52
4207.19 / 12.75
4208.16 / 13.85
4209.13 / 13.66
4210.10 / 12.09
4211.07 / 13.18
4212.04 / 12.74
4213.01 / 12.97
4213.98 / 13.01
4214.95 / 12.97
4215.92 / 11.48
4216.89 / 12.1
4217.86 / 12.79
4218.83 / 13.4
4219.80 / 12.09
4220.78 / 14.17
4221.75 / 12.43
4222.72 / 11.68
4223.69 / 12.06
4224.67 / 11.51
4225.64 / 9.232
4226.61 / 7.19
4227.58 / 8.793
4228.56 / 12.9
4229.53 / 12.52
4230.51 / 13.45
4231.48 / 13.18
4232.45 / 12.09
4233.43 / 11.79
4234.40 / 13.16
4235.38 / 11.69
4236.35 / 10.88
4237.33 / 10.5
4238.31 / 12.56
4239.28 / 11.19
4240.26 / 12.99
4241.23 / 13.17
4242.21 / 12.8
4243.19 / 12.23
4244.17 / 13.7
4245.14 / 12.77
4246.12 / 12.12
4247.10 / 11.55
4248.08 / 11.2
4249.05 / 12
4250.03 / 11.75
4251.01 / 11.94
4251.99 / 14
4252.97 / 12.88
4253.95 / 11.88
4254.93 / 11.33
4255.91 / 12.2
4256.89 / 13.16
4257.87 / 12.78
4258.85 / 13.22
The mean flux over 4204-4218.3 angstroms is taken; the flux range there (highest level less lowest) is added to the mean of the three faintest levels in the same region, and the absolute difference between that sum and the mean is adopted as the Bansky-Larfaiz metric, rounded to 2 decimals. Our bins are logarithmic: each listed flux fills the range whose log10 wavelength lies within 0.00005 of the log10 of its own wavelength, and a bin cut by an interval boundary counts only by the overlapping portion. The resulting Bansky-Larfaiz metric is 1.45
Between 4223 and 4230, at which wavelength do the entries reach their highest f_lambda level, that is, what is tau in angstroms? 4228.56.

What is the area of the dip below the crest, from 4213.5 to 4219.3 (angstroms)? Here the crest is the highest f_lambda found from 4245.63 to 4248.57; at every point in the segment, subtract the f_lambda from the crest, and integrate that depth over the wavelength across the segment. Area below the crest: -2.9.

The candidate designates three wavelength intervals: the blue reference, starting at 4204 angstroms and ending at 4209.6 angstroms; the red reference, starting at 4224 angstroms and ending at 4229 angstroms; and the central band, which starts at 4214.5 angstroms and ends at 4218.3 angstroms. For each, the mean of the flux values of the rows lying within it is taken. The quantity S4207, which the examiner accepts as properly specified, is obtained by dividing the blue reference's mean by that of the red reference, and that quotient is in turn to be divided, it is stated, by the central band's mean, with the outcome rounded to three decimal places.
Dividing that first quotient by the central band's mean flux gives 0.105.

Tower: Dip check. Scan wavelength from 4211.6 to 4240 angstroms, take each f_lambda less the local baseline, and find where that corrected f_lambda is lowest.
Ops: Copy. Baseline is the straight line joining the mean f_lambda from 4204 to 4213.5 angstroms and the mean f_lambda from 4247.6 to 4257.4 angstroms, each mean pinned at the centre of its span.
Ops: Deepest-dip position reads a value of 4226.61 angstroms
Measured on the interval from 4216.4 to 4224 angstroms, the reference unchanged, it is 4222.72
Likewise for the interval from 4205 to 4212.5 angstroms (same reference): 4205.25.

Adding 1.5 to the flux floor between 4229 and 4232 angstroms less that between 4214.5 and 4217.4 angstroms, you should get 3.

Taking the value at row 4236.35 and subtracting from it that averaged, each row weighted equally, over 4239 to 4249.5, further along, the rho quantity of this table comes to -1.5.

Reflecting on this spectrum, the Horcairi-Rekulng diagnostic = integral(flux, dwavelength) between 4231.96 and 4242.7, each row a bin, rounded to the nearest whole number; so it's 130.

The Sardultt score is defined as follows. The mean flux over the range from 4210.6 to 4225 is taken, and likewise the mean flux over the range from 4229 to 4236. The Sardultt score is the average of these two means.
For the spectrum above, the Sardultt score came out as 12.6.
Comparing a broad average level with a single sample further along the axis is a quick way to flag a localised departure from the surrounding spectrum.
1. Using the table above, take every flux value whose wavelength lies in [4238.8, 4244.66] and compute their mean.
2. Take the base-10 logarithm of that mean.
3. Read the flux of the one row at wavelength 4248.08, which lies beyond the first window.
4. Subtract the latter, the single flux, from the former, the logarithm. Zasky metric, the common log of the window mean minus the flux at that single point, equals -10.1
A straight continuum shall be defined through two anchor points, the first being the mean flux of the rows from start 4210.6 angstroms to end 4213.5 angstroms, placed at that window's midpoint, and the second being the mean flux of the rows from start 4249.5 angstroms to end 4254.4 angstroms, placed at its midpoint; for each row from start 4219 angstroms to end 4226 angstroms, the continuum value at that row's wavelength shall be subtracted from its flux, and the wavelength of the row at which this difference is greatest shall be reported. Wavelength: 4220.78 angstroms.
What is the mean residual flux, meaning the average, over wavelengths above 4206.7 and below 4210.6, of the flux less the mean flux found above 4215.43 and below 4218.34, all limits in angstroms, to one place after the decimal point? 1.0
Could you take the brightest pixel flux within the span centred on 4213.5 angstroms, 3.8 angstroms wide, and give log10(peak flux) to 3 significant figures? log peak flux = 1.11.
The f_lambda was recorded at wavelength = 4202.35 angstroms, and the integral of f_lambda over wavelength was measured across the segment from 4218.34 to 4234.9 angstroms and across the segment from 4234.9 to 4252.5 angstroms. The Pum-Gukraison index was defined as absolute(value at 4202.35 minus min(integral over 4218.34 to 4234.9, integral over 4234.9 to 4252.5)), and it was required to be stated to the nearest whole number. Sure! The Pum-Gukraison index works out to 185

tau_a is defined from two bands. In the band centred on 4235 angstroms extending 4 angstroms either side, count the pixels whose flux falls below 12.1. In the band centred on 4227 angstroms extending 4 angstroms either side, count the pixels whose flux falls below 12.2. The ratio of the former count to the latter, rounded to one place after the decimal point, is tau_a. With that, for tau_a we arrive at 1.0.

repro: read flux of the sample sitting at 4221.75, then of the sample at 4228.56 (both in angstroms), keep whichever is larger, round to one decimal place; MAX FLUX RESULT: 12.9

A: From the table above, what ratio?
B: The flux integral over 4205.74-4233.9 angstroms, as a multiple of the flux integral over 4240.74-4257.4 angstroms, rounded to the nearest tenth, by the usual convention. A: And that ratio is 1.7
